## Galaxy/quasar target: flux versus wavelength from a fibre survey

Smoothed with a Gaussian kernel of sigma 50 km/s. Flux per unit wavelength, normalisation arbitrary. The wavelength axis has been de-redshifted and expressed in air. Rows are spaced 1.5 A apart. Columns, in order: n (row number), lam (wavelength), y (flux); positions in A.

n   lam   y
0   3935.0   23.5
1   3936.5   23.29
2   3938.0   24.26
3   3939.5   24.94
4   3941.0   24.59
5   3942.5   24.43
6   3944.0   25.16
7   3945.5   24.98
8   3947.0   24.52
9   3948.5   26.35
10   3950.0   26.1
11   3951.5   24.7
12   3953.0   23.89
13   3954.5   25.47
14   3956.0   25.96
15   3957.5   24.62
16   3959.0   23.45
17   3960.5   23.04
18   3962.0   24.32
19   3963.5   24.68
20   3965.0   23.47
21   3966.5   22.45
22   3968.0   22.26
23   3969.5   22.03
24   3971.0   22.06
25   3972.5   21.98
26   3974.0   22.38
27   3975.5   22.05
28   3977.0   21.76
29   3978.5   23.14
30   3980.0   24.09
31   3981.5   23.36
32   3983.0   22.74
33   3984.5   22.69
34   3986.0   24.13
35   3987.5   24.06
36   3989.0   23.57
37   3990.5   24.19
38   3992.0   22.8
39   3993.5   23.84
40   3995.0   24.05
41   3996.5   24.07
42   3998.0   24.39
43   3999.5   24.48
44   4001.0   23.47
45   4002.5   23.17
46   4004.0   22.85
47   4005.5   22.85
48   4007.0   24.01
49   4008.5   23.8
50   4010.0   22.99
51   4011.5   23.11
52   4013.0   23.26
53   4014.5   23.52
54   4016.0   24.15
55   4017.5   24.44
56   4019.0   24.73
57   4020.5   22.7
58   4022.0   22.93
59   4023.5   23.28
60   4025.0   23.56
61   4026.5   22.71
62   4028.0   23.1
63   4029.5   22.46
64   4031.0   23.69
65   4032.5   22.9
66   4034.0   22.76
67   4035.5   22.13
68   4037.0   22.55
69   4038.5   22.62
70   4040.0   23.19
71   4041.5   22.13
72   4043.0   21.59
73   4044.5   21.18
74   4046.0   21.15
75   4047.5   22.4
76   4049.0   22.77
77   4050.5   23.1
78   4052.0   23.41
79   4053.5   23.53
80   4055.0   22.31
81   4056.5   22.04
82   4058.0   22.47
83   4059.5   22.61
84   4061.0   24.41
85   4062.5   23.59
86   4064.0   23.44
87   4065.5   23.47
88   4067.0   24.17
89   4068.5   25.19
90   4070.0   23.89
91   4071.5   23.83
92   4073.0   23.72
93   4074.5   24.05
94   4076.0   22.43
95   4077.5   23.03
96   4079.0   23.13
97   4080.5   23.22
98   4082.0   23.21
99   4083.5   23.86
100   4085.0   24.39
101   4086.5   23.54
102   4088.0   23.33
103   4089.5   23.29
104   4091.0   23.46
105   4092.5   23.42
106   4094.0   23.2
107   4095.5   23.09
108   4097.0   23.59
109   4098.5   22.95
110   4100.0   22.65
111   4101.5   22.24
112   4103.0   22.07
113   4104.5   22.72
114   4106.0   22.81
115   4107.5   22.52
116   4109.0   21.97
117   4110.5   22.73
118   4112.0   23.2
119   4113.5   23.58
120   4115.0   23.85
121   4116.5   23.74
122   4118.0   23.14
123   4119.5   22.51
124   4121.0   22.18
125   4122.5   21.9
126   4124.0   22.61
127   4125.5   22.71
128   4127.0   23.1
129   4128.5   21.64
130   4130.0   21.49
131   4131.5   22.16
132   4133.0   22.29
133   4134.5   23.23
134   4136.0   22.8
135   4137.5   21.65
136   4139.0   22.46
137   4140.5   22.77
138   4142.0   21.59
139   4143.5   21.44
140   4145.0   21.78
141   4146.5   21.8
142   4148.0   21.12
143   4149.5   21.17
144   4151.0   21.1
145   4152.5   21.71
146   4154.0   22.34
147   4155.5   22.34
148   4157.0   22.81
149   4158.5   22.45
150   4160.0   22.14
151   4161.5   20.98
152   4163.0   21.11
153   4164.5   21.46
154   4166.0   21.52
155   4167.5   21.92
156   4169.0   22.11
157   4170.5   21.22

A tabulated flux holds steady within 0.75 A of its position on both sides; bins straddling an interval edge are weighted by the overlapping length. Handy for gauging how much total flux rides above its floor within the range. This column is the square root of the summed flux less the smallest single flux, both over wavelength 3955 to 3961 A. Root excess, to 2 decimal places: 8.60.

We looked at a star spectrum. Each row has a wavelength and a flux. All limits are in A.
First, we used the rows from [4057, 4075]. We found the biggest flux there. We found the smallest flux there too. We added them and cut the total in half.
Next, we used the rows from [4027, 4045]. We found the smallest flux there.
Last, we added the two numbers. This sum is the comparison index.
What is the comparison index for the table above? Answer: 45.0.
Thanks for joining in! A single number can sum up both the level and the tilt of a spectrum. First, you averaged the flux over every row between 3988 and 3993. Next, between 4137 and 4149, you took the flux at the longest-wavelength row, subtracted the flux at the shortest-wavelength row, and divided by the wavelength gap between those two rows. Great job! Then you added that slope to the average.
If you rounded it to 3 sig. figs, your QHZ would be 23.5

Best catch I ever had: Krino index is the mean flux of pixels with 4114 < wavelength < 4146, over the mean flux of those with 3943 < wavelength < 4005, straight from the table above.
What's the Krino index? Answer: 0.95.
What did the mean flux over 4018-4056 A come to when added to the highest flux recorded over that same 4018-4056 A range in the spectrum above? 47.5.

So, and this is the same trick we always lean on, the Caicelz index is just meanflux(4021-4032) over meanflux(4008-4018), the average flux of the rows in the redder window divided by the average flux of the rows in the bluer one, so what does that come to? 0.979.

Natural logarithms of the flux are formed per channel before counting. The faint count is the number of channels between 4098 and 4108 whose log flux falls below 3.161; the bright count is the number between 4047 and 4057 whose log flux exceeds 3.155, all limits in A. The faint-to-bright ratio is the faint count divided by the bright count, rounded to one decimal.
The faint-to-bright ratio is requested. 7.0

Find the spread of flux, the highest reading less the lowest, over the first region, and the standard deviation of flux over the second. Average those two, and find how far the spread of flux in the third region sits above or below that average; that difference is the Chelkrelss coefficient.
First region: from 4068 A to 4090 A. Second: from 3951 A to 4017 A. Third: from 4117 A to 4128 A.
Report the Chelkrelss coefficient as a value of -0.6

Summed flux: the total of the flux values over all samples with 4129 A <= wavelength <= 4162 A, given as 484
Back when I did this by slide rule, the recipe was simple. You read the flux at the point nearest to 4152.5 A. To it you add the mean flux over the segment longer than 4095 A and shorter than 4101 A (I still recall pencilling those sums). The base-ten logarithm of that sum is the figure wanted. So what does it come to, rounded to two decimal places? 1.65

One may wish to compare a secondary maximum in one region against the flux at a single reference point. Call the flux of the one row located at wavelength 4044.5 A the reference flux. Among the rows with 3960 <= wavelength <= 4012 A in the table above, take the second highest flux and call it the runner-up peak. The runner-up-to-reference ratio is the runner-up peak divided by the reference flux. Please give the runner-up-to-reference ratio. 1.16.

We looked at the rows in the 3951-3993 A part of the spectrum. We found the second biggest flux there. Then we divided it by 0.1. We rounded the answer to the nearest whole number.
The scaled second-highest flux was 255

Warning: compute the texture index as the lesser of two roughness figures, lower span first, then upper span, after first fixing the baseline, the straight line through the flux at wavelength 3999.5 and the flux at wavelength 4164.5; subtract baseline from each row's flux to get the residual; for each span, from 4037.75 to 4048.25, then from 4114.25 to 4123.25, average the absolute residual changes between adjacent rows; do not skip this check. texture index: 0.36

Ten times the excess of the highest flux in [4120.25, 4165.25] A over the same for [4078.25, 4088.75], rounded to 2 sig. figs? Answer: -12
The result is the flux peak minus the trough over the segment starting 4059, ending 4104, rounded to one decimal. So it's 3.1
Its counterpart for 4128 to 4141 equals 1.7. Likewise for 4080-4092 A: 1.2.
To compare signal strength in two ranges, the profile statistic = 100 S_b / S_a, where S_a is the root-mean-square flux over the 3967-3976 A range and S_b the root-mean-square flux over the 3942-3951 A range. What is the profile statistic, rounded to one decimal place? 114.2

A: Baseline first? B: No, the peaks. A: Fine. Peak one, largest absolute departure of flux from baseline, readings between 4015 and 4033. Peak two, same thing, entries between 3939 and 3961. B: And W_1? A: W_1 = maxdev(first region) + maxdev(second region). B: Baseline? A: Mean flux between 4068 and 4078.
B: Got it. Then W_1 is 3.9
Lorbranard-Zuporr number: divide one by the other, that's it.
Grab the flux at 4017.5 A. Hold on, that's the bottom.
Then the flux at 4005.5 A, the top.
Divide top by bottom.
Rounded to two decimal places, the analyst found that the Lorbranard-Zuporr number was 0.93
